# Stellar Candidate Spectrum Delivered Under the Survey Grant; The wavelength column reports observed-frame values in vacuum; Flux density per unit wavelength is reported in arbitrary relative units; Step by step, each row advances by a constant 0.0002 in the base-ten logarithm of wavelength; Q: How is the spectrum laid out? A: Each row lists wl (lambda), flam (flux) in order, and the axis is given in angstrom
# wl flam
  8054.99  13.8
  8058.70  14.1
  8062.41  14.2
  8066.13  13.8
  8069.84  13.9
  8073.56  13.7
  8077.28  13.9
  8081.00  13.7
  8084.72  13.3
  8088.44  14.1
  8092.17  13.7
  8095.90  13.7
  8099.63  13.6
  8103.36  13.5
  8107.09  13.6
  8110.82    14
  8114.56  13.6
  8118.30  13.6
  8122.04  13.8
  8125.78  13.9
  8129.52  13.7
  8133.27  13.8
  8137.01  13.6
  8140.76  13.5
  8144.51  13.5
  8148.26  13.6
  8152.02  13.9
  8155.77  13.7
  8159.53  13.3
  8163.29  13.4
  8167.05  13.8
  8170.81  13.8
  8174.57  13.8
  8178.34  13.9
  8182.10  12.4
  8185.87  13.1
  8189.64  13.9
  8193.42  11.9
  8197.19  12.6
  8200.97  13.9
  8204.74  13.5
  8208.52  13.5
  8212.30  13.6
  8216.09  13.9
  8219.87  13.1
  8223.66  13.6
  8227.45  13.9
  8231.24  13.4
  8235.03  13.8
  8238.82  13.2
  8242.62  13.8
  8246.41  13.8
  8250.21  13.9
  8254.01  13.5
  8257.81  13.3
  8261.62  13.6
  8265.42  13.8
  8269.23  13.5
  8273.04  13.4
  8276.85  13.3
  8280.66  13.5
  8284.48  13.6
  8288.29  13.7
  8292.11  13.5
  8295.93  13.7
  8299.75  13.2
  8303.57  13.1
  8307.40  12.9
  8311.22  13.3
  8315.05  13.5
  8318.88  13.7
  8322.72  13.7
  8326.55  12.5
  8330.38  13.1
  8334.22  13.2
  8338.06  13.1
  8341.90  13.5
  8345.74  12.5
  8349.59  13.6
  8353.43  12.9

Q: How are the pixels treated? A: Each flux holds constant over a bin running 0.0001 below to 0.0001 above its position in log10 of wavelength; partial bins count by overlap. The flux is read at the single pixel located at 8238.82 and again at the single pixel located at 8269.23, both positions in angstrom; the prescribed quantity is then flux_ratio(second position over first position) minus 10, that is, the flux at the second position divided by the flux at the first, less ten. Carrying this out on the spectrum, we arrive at -8.98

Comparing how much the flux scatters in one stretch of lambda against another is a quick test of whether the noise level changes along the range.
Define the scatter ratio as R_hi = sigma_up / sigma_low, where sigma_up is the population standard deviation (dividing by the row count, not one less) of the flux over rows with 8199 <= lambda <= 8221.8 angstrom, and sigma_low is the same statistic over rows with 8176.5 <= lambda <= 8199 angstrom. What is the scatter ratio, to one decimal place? 0.4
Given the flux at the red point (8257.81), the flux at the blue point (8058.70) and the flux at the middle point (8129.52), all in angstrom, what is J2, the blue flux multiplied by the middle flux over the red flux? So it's 14.5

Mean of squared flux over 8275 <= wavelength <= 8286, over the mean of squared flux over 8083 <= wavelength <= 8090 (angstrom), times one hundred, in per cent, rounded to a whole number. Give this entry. 97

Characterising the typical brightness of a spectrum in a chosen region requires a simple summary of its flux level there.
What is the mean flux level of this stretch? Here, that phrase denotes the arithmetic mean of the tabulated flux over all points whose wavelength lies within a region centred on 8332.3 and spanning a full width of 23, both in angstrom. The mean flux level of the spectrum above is 13.2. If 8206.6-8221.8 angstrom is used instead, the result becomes 13.5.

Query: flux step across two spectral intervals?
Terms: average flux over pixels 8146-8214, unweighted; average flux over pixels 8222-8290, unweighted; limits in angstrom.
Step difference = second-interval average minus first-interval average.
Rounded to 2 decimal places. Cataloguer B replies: 0.17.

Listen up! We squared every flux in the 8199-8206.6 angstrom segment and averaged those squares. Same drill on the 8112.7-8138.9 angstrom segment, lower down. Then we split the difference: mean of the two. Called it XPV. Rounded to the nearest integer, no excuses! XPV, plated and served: 188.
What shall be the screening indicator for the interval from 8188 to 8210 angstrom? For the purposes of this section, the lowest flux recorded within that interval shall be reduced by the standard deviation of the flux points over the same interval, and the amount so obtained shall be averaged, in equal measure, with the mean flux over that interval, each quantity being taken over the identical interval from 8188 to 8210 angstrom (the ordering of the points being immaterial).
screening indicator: 12.2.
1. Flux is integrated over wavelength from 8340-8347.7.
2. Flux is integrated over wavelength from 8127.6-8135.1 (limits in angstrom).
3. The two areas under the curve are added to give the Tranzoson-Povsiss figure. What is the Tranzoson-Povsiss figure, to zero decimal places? 203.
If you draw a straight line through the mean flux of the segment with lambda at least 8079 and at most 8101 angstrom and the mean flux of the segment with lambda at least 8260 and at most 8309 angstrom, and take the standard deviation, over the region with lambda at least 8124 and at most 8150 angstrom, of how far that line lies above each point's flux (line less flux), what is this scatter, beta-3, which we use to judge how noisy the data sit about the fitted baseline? 0.1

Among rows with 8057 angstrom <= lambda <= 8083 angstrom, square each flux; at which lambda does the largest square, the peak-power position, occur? 8062.41 angstrom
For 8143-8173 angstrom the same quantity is 8152.02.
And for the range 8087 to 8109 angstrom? 8088.44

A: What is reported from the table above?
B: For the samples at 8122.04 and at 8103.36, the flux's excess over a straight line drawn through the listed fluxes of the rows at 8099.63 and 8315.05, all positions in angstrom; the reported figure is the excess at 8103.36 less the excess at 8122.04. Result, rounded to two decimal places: -0.31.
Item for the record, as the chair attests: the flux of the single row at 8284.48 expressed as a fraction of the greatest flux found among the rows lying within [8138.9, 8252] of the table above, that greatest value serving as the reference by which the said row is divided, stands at 0.98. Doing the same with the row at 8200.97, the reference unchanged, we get 1.00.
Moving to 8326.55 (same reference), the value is 0.90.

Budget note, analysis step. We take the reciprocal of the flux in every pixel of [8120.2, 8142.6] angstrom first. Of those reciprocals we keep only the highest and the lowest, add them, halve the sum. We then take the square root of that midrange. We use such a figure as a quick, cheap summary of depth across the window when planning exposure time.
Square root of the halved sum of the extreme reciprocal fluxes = 0.270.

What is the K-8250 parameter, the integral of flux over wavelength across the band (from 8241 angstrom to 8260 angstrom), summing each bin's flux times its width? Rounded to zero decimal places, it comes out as 259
